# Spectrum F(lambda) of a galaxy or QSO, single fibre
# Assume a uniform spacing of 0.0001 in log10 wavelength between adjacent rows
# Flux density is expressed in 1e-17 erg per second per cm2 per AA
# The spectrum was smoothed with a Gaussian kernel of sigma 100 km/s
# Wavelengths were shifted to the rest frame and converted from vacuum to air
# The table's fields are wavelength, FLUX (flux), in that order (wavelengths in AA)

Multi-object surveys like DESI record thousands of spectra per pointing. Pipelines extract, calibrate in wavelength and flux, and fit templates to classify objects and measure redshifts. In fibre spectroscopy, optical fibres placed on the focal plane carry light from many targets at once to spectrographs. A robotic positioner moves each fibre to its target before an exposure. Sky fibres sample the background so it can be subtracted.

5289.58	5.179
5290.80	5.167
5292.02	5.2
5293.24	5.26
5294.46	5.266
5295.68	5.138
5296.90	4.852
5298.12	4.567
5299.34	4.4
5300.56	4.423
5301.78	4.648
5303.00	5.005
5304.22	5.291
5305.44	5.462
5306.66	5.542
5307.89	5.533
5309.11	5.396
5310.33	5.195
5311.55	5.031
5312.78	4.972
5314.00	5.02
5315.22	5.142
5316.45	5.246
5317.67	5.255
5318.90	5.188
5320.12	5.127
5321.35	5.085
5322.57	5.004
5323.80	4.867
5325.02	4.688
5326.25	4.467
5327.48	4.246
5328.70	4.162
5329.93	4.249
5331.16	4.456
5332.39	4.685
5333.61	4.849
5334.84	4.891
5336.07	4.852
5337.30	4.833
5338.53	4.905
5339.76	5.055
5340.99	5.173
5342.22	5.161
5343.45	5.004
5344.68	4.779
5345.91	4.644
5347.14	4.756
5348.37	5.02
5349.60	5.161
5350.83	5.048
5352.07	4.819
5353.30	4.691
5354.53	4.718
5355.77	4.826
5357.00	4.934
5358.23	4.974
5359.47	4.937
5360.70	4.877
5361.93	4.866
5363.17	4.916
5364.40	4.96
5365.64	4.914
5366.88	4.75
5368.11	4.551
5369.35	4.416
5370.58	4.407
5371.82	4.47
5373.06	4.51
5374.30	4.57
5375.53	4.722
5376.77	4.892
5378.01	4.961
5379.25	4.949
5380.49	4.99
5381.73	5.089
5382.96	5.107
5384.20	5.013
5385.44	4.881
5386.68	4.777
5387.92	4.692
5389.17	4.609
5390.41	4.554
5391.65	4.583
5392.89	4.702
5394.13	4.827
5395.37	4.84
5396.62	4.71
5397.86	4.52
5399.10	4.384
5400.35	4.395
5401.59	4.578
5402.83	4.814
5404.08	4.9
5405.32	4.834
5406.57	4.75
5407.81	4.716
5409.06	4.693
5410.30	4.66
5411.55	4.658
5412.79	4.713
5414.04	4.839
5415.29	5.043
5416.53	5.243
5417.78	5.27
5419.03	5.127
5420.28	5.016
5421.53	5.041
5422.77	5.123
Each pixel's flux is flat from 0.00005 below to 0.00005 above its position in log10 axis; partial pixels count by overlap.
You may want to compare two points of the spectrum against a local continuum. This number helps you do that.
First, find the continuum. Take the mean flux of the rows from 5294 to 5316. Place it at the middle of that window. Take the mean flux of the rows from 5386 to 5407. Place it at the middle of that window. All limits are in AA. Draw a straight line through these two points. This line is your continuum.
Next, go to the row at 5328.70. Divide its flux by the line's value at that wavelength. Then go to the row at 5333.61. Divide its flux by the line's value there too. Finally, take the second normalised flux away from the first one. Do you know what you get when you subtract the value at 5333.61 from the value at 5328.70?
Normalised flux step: -0.14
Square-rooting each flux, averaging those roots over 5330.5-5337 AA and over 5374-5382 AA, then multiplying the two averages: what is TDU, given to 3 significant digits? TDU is 4.81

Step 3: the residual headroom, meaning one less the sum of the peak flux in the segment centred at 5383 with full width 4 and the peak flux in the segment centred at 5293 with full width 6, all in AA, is -9.37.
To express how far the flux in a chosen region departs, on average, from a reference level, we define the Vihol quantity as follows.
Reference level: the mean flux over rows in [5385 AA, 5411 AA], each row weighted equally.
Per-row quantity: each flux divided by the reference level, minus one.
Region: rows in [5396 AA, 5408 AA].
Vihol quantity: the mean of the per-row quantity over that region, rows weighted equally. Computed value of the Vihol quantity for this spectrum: -0.006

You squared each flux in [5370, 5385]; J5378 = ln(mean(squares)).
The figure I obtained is 3.143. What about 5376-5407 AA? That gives 3.128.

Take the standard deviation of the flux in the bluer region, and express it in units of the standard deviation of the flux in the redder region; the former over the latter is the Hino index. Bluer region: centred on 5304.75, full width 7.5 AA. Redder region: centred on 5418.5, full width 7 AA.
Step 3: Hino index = 3.2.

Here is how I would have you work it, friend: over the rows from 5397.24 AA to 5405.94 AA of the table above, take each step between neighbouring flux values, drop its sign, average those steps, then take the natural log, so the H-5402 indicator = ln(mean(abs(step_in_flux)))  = -2.1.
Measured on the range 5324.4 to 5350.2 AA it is -2.0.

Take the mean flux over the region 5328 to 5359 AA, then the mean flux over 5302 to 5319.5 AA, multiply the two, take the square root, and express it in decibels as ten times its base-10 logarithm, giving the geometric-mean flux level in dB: 7.01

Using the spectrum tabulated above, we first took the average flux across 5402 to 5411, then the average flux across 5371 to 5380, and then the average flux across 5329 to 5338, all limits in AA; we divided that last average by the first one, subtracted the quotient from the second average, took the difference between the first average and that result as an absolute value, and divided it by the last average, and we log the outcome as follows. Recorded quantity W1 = 0.22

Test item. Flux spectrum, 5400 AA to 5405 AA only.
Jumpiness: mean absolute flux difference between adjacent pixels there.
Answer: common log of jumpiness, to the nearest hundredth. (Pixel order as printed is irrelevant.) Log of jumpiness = -0.77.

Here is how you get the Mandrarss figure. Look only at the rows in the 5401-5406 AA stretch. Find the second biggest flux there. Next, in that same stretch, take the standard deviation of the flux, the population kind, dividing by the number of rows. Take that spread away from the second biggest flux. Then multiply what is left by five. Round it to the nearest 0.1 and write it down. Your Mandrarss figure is 23.6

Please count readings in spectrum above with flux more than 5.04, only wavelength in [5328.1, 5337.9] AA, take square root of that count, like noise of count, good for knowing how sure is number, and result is 0.0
